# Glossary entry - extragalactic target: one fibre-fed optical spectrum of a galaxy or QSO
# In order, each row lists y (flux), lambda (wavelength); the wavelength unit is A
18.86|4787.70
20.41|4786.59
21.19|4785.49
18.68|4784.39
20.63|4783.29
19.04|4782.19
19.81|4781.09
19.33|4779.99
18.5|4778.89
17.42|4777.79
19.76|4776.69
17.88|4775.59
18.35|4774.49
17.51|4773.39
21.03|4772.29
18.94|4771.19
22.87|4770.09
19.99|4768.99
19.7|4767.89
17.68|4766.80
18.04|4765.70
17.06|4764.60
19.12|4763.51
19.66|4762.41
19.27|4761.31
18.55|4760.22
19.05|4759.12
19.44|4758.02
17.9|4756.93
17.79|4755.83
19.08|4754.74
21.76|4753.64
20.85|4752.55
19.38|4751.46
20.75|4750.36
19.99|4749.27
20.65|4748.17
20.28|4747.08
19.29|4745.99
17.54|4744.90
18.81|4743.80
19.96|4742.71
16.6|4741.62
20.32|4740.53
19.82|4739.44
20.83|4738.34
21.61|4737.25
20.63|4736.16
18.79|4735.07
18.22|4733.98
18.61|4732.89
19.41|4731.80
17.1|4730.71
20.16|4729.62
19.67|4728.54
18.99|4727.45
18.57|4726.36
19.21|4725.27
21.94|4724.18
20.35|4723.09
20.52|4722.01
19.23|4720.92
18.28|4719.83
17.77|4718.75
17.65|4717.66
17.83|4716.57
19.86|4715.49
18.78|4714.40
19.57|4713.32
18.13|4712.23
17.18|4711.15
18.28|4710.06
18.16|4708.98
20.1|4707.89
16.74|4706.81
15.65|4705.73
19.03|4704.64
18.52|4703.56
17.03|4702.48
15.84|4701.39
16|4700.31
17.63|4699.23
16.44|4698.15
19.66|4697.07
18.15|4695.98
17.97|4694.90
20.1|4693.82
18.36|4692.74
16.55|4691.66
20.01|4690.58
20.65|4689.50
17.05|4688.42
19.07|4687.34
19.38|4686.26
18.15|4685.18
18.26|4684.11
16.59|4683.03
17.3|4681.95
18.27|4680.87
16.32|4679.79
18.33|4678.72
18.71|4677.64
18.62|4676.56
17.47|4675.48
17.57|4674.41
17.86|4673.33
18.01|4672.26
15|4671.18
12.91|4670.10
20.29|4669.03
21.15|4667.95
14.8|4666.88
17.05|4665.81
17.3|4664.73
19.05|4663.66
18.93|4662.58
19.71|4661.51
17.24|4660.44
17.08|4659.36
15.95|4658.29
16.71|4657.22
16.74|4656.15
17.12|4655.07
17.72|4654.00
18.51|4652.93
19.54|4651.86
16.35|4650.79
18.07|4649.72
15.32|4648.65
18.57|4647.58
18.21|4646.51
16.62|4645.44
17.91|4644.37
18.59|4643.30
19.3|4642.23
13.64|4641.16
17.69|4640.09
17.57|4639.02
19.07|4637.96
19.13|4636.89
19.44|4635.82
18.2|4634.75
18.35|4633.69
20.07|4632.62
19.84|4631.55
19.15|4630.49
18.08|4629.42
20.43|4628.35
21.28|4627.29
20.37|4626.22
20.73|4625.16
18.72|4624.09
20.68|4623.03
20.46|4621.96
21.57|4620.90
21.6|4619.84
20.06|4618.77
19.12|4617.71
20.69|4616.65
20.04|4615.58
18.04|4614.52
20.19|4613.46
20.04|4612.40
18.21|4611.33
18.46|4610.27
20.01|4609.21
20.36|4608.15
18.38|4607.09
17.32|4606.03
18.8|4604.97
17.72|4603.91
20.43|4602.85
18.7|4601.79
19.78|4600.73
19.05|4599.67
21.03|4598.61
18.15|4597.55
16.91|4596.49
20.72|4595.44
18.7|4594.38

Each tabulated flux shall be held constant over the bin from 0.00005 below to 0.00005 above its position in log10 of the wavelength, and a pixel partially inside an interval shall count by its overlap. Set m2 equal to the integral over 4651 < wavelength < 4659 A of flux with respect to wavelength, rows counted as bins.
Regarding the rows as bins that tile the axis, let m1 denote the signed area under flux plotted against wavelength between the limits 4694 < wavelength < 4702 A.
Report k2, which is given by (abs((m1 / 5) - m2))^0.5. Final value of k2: 10.6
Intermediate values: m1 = 140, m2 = 139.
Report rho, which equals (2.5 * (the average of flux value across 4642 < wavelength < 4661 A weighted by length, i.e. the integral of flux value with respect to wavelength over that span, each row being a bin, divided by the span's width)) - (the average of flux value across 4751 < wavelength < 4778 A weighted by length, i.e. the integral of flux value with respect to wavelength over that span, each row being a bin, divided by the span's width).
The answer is 24.6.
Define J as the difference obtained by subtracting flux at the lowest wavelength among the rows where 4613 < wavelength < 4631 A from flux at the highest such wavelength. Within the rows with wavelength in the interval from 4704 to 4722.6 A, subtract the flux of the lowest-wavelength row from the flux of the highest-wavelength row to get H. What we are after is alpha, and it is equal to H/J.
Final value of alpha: -1.4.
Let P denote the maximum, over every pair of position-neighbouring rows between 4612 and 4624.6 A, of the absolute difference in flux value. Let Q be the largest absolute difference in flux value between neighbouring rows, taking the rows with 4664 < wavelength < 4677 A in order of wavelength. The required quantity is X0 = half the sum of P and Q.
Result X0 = 4.8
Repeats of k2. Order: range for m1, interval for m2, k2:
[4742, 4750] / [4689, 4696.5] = 10.5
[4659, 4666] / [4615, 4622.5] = 11.3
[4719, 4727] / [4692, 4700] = 10.7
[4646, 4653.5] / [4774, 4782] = 11.1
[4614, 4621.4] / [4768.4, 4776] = 10.9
